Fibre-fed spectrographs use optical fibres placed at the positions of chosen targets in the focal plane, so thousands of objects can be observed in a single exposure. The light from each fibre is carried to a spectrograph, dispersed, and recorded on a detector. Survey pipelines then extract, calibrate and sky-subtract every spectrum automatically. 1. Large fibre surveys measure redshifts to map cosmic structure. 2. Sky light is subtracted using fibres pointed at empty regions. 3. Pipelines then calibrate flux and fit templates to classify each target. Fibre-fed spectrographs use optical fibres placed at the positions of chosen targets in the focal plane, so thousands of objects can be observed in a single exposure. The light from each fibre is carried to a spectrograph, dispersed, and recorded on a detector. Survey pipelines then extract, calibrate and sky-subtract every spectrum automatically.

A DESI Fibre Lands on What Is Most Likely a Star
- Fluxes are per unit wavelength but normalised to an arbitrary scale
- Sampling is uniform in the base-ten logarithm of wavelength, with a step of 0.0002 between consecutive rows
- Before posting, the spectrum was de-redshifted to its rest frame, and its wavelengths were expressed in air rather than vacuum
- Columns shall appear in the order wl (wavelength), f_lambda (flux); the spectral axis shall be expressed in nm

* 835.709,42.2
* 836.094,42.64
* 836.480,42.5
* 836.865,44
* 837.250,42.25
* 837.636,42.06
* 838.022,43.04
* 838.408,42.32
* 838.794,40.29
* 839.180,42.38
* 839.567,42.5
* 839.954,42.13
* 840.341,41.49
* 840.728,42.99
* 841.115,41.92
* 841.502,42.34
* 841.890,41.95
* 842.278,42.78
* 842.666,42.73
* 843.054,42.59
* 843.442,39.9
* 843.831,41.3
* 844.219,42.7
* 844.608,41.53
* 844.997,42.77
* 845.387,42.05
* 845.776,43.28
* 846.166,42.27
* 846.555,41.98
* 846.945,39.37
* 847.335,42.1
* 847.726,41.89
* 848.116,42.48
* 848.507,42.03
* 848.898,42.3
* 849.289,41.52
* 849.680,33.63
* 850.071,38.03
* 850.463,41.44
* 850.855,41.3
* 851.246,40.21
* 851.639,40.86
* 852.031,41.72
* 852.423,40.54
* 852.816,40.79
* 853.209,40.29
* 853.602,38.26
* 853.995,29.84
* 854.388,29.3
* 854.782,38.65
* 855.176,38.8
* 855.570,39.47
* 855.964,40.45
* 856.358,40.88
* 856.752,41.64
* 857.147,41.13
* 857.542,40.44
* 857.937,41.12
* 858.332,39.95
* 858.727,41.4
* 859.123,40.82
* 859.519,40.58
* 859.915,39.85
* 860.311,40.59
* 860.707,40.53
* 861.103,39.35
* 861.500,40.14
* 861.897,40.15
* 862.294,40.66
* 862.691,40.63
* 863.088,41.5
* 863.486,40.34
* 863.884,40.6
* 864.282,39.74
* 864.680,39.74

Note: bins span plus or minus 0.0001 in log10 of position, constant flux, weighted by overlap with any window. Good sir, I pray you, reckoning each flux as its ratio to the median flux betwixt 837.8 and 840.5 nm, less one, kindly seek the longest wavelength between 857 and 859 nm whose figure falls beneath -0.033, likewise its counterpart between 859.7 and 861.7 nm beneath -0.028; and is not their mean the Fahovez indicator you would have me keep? 859.92 nm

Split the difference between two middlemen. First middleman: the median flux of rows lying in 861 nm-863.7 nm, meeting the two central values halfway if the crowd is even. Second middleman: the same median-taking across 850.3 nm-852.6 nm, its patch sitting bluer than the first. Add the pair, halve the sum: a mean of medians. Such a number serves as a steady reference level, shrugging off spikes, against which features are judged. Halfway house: 40.7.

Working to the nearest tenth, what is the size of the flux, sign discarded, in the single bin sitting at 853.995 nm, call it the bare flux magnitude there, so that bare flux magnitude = 29.8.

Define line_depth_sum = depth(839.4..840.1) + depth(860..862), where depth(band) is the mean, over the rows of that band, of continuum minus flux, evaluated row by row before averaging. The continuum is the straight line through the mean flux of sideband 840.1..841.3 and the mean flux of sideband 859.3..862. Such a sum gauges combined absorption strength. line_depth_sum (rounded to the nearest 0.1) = -0.1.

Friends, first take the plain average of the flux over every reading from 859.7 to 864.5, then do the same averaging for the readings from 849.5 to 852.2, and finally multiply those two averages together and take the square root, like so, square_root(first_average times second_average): 40.0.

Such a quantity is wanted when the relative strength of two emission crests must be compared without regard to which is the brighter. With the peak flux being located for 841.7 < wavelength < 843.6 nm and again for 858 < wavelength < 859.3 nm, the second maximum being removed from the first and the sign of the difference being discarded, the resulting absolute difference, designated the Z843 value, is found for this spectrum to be 1.4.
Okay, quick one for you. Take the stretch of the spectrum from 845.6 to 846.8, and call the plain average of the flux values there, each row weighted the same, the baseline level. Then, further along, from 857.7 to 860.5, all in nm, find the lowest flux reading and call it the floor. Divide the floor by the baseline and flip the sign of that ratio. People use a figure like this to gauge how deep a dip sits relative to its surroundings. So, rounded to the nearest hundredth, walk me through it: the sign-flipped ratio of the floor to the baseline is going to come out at -0.94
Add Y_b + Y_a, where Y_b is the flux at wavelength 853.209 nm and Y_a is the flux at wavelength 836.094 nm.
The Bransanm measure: 83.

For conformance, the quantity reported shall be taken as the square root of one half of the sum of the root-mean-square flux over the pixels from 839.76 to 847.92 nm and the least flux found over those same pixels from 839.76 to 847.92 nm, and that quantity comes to 6.38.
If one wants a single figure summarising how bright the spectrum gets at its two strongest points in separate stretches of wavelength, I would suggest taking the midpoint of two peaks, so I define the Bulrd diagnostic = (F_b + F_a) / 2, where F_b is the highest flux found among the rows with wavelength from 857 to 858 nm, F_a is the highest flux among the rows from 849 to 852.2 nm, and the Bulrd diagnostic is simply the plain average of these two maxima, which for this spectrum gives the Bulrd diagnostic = 41.4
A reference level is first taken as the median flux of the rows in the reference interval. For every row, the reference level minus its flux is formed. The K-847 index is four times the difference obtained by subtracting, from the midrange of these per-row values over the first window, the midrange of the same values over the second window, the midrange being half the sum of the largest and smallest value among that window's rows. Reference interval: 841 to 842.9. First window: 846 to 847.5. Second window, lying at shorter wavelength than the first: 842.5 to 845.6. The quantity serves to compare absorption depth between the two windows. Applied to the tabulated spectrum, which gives 2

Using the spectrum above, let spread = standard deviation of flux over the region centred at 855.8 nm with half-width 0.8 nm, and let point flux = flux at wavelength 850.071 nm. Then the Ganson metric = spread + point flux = 39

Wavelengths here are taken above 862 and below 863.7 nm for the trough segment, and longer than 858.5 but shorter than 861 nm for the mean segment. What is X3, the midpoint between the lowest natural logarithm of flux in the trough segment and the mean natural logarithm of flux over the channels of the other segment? 3.70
